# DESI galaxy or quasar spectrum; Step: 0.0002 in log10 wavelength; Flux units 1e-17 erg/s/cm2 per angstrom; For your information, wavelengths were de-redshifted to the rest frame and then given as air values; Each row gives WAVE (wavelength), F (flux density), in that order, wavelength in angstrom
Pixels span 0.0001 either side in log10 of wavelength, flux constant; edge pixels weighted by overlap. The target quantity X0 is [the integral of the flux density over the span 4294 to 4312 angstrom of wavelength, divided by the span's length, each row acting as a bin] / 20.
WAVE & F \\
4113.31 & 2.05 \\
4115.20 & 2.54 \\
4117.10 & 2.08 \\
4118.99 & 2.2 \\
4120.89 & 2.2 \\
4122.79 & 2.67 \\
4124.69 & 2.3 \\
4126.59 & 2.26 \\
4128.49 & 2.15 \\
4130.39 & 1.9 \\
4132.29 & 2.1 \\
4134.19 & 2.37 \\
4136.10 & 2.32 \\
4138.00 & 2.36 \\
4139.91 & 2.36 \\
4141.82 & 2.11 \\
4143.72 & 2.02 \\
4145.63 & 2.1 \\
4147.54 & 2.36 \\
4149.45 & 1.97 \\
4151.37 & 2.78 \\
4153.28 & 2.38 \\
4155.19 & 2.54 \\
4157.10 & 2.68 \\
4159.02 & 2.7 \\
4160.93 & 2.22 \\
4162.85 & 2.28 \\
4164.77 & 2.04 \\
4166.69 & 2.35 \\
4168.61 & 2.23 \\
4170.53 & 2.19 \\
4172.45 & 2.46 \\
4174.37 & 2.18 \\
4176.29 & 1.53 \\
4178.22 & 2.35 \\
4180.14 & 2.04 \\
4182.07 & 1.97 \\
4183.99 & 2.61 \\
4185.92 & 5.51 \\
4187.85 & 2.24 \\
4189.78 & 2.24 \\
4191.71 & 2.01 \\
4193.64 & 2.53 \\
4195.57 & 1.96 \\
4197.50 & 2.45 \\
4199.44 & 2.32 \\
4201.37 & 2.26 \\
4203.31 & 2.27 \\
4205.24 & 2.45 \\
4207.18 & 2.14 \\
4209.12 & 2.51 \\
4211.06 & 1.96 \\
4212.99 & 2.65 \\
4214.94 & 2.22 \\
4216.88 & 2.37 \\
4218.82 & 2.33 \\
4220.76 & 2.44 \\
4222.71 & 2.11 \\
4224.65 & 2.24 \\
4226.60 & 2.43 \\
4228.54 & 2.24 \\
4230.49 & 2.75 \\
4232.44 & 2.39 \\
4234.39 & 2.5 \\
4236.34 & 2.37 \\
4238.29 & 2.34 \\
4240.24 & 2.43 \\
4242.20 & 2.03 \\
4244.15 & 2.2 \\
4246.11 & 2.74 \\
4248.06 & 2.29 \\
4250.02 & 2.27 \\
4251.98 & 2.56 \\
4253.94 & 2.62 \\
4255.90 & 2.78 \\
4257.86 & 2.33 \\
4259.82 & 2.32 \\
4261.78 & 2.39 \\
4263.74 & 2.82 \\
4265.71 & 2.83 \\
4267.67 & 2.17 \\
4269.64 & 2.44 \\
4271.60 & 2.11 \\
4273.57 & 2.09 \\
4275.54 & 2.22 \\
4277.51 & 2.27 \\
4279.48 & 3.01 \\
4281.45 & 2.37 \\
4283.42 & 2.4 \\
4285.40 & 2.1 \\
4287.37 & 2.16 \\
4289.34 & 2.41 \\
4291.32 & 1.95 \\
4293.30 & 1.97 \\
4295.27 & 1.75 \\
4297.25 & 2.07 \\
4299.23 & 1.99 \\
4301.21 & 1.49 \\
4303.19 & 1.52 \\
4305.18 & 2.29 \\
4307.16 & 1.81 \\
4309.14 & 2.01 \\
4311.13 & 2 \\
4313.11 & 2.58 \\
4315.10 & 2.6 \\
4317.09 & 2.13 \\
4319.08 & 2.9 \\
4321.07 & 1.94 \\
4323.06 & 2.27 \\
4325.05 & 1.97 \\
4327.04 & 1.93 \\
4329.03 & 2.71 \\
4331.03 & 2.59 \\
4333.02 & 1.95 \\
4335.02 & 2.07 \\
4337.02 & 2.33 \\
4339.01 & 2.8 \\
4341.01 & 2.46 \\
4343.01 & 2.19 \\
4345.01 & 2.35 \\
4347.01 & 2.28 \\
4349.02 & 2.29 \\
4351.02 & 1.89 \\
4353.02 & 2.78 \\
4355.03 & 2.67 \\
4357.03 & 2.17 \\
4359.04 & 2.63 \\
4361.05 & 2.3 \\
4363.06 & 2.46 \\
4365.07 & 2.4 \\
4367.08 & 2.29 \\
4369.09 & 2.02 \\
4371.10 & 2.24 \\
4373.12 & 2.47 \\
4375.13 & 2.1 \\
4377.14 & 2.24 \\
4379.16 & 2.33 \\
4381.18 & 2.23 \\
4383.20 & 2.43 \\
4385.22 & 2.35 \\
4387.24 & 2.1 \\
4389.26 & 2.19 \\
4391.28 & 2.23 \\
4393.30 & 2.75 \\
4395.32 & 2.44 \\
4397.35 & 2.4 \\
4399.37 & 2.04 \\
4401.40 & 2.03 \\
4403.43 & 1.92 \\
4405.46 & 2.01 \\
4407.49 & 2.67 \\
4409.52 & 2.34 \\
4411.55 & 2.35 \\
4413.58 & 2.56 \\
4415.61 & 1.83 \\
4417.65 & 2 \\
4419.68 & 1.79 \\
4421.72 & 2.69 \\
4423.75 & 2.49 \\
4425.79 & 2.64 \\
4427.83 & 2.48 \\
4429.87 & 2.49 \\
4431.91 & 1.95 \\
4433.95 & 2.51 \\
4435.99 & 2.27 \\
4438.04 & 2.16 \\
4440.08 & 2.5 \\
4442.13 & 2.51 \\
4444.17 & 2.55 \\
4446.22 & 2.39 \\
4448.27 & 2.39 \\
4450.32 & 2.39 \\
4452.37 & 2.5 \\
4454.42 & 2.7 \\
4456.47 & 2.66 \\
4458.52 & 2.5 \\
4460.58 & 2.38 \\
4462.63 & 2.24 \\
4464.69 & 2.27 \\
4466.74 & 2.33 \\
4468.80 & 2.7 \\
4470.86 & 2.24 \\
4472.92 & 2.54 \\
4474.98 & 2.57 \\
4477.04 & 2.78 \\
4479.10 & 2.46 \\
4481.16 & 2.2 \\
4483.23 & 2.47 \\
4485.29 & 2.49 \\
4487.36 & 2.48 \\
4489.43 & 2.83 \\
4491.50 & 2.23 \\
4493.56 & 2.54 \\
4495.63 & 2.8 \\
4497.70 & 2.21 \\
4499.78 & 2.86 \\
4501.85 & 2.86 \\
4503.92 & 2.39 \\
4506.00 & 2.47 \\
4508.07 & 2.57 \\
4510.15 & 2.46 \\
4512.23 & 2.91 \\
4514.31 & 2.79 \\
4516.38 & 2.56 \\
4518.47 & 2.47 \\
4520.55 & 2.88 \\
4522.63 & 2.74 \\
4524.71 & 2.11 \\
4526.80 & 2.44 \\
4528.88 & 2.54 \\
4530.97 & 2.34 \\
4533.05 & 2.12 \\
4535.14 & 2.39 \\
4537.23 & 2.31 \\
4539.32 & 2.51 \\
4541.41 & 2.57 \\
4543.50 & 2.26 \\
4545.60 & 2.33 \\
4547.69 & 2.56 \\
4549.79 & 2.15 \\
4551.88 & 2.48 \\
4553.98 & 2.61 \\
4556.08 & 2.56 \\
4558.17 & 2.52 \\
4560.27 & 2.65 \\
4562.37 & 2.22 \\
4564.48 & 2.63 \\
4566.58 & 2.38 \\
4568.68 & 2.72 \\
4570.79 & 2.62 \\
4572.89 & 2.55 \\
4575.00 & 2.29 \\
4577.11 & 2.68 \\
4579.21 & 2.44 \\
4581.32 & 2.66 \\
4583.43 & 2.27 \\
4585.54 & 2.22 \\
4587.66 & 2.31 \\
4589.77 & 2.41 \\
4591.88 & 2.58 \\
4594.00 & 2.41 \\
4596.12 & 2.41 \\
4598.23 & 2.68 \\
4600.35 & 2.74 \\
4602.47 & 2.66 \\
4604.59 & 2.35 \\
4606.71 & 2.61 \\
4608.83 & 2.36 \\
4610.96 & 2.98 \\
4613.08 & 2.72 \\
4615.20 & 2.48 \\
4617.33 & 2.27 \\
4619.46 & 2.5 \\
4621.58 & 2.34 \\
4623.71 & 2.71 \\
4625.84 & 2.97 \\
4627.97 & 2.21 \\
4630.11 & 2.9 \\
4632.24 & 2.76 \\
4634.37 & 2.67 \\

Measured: 0.094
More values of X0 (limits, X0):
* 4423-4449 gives 0.120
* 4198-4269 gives 0.120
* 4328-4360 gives 0.119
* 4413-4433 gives 0.114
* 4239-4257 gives 0.122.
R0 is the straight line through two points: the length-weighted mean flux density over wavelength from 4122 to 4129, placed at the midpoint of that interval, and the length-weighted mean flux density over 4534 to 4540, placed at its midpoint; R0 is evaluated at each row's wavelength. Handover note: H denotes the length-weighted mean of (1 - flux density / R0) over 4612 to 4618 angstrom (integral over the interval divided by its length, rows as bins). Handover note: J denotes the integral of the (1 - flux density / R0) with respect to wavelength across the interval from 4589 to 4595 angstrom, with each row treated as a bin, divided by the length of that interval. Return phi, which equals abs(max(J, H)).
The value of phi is 0.031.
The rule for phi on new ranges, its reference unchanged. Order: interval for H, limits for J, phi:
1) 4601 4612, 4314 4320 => 0.072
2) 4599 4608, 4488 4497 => 0.079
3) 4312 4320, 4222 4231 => 0.008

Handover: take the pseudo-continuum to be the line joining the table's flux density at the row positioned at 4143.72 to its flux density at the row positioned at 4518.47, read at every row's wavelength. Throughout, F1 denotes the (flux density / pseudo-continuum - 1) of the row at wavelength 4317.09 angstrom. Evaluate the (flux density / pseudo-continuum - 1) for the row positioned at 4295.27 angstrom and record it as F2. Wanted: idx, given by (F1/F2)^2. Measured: 0.0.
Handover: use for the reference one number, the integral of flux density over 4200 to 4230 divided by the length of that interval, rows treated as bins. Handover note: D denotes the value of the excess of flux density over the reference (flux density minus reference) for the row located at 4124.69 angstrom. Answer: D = -0.02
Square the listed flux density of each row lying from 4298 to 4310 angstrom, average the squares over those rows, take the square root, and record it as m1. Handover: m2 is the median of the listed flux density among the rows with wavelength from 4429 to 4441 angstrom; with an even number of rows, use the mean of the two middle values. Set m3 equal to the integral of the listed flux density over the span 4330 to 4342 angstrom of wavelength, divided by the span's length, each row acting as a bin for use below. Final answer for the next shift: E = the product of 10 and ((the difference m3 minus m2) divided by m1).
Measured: -0.1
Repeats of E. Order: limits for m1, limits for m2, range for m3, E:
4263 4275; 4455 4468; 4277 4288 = 0.2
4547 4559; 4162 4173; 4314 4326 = 0.2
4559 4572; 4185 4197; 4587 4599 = 0.9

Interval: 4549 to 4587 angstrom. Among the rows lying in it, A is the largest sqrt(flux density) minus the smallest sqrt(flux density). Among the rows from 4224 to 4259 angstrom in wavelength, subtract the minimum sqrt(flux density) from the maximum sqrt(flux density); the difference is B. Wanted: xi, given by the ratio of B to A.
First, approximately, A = 0.183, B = 0.24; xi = 1.3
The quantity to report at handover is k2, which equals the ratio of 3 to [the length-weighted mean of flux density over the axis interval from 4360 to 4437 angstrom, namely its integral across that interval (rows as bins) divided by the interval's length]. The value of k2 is 1.31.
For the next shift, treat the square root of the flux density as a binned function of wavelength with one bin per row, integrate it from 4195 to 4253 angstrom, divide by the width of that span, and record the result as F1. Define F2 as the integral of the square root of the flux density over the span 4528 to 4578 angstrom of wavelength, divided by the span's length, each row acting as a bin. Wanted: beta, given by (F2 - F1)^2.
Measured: 0.001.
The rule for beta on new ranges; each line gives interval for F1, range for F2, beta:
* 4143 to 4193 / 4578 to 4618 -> 0.002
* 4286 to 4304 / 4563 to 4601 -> 0.037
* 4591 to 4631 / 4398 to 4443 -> 0.009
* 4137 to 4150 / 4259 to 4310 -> 0.000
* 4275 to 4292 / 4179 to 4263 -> 0.001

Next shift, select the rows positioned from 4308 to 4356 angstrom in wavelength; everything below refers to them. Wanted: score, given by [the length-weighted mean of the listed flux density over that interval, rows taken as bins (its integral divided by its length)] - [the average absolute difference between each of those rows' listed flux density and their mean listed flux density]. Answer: 2.05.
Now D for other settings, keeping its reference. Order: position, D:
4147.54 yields 0.04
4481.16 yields -0.12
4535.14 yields 0.07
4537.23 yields -0.01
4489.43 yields 0.51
